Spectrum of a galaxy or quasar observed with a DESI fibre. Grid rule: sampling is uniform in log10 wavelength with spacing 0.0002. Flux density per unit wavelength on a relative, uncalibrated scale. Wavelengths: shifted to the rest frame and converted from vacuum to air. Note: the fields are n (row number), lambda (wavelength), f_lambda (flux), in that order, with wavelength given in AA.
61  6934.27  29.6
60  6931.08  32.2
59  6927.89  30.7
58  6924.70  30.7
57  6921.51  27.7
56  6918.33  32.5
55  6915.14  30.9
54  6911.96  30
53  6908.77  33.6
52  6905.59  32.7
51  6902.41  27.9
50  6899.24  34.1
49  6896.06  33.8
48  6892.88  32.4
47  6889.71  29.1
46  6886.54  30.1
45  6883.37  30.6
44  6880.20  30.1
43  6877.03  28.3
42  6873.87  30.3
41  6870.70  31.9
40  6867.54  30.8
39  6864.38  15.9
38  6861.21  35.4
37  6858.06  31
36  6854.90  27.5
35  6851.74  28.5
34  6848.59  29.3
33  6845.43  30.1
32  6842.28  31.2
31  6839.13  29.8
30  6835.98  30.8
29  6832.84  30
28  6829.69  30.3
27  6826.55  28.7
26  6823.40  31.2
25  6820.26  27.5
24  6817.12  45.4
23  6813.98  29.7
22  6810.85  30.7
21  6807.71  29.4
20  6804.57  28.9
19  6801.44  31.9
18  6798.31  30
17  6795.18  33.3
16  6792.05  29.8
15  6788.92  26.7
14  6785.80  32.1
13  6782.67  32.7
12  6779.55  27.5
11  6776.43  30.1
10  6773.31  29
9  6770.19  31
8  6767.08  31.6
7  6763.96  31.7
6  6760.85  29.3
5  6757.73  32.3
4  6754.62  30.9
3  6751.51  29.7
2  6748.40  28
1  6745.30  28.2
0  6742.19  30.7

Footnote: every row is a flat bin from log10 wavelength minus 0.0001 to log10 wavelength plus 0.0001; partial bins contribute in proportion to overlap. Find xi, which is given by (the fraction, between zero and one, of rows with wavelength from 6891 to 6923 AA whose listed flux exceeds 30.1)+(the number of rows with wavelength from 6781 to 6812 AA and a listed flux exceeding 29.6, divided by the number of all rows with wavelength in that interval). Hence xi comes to 1.40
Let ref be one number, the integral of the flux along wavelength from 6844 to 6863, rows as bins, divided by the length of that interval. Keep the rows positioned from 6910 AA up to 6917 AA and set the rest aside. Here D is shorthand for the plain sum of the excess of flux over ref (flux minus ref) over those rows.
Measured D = 0.6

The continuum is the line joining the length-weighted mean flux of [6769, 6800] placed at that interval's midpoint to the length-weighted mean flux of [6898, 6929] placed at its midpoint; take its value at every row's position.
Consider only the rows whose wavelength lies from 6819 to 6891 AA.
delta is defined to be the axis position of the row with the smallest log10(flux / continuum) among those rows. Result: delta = 6864.38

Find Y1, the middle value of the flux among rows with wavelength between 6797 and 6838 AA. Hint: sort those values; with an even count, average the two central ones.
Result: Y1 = 30.0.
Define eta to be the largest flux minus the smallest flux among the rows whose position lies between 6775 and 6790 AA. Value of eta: 6.0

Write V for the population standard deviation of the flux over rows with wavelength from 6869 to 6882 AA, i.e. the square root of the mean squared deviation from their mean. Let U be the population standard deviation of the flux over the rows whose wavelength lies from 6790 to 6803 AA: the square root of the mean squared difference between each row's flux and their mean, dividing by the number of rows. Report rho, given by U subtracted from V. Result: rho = -0.2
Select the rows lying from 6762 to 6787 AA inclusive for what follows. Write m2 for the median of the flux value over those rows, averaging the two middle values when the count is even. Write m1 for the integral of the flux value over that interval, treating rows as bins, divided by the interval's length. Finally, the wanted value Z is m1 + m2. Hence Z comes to 62.0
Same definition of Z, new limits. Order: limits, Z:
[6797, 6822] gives 61.6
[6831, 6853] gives 60.0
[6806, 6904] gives 60.5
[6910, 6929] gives 61.2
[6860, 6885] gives 59.5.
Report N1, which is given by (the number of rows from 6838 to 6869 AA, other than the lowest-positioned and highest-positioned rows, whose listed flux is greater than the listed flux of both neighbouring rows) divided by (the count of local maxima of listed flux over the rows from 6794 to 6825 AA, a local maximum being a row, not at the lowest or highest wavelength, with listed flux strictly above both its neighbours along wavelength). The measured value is 0.7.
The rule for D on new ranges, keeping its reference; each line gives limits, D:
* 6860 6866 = -9.0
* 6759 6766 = 0.7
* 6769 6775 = -0.3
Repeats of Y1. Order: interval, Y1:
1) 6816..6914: 30.3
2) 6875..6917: 30.6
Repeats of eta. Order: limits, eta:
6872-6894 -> 4.1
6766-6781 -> 4.1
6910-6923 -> 4.8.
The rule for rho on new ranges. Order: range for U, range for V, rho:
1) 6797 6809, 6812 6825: 5.9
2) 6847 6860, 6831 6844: -0.7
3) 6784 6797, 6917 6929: -0.8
